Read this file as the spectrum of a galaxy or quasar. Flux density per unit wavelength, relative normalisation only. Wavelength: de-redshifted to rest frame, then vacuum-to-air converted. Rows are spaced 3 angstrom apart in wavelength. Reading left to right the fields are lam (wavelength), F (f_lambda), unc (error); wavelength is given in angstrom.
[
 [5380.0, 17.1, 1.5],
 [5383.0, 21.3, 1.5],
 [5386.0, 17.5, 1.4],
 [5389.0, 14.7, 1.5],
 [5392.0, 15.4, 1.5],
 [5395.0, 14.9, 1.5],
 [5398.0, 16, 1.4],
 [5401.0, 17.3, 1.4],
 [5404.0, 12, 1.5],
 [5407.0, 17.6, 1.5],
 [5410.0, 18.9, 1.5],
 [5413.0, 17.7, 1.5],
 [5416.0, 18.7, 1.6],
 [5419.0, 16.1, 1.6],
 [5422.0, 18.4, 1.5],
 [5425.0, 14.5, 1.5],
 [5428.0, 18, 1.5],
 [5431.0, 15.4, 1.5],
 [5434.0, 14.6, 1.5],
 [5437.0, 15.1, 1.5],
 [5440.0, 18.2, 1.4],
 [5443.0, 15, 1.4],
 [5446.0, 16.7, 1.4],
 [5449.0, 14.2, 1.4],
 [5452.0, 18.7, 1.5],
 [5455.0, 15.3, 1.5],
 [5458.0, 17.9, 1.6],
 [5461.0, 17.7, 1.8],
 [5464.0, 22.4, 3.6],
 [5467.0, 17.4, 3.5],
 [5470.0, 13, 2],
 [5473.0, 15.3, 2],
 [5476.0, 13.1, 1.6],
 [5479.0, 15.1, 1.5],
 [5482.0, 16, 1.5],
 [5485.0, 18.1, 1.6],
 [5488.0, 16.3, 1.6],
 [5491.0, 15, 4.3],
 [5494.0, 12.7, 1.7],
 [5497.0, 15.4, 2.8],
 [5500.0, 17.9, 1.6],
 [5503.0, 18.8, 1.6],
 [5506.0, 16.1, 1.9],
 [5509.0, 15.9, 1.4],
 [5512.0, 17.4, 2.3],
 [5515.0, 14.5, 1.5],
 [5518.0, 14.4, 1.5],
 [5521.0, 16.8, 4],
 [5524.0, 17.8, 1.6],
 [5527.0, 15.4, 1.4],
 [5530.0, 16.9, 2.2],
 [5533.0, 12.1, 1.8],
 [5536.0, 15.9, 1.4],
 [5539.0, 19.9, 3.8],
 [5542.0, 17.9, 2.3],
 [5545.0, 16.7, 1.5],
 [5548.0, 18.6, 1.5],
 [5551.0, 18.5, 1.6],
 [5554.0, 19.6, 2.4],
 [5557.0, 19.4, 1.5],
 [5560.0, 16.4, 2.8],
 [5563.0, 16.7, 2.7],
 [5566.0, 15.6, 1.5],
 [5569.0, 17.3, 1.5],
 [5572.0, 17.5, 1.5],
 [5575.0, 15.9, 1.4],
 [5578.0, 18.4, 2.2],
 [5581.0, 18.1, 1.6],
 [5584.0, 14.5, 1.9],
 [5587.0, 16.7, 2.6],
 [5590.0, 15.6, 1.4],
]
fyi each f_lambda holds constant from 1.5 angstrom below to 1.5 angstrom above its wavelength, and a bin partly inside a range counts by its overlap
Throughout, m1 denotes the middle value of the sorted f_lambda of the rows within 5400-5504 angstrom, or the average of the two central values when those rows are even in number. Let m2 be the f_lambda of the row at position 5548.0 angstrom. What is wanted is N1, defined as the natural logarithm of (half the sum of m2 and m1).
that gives 2.86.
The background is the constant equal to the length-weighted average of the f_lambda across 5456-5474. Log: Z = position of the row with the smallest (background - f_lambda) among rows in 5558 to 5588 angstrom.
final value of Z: 5578.0 angstrom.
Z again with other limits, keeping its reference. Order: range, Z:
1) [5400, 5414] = 5410.0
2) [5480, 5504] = 5503.0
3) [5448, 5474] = 5464.0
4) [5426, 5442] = 5440.0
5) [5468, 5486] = 5485.0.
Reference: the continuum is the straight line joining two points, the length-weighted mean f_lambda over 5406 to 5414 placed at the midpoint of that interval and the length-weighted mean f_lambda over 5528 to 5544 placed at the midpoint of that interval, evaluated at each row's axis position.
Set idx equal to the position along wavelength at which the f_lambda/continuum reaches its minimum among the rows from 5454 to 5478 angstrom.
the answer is 5470.0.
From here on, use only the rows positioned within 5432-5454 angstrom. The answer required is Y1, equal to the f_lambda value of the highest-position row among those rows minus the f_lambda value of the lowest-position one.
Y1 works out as 4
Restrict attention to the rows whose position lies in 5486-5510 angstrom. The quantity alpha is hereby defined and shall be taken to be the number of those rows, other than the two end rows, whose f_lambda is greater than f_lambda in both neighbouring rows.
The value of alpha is 1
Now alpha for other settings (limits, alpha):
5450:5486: 3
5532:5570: 4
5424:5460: 4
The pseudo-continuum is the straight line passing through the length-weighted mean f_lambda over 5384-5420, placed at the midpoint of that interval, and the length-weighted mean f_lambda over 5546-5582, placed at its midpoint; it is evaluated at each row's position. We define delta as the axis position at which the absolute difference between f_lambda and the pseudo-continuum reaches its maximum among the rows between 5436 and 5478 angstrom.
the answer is 5464.0 angstrom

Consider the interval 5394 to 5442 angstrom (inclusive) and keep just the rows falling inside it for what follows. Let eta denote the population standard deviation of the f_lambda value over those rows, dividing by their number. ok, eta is 1.88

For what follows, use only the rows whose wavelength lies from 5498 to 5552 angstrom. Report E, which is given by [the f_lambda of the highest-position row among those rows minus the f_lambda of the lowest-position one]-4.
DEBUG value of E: -3.4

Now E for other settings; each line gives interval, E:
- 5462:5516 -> -11.9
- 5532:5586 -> -1.6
